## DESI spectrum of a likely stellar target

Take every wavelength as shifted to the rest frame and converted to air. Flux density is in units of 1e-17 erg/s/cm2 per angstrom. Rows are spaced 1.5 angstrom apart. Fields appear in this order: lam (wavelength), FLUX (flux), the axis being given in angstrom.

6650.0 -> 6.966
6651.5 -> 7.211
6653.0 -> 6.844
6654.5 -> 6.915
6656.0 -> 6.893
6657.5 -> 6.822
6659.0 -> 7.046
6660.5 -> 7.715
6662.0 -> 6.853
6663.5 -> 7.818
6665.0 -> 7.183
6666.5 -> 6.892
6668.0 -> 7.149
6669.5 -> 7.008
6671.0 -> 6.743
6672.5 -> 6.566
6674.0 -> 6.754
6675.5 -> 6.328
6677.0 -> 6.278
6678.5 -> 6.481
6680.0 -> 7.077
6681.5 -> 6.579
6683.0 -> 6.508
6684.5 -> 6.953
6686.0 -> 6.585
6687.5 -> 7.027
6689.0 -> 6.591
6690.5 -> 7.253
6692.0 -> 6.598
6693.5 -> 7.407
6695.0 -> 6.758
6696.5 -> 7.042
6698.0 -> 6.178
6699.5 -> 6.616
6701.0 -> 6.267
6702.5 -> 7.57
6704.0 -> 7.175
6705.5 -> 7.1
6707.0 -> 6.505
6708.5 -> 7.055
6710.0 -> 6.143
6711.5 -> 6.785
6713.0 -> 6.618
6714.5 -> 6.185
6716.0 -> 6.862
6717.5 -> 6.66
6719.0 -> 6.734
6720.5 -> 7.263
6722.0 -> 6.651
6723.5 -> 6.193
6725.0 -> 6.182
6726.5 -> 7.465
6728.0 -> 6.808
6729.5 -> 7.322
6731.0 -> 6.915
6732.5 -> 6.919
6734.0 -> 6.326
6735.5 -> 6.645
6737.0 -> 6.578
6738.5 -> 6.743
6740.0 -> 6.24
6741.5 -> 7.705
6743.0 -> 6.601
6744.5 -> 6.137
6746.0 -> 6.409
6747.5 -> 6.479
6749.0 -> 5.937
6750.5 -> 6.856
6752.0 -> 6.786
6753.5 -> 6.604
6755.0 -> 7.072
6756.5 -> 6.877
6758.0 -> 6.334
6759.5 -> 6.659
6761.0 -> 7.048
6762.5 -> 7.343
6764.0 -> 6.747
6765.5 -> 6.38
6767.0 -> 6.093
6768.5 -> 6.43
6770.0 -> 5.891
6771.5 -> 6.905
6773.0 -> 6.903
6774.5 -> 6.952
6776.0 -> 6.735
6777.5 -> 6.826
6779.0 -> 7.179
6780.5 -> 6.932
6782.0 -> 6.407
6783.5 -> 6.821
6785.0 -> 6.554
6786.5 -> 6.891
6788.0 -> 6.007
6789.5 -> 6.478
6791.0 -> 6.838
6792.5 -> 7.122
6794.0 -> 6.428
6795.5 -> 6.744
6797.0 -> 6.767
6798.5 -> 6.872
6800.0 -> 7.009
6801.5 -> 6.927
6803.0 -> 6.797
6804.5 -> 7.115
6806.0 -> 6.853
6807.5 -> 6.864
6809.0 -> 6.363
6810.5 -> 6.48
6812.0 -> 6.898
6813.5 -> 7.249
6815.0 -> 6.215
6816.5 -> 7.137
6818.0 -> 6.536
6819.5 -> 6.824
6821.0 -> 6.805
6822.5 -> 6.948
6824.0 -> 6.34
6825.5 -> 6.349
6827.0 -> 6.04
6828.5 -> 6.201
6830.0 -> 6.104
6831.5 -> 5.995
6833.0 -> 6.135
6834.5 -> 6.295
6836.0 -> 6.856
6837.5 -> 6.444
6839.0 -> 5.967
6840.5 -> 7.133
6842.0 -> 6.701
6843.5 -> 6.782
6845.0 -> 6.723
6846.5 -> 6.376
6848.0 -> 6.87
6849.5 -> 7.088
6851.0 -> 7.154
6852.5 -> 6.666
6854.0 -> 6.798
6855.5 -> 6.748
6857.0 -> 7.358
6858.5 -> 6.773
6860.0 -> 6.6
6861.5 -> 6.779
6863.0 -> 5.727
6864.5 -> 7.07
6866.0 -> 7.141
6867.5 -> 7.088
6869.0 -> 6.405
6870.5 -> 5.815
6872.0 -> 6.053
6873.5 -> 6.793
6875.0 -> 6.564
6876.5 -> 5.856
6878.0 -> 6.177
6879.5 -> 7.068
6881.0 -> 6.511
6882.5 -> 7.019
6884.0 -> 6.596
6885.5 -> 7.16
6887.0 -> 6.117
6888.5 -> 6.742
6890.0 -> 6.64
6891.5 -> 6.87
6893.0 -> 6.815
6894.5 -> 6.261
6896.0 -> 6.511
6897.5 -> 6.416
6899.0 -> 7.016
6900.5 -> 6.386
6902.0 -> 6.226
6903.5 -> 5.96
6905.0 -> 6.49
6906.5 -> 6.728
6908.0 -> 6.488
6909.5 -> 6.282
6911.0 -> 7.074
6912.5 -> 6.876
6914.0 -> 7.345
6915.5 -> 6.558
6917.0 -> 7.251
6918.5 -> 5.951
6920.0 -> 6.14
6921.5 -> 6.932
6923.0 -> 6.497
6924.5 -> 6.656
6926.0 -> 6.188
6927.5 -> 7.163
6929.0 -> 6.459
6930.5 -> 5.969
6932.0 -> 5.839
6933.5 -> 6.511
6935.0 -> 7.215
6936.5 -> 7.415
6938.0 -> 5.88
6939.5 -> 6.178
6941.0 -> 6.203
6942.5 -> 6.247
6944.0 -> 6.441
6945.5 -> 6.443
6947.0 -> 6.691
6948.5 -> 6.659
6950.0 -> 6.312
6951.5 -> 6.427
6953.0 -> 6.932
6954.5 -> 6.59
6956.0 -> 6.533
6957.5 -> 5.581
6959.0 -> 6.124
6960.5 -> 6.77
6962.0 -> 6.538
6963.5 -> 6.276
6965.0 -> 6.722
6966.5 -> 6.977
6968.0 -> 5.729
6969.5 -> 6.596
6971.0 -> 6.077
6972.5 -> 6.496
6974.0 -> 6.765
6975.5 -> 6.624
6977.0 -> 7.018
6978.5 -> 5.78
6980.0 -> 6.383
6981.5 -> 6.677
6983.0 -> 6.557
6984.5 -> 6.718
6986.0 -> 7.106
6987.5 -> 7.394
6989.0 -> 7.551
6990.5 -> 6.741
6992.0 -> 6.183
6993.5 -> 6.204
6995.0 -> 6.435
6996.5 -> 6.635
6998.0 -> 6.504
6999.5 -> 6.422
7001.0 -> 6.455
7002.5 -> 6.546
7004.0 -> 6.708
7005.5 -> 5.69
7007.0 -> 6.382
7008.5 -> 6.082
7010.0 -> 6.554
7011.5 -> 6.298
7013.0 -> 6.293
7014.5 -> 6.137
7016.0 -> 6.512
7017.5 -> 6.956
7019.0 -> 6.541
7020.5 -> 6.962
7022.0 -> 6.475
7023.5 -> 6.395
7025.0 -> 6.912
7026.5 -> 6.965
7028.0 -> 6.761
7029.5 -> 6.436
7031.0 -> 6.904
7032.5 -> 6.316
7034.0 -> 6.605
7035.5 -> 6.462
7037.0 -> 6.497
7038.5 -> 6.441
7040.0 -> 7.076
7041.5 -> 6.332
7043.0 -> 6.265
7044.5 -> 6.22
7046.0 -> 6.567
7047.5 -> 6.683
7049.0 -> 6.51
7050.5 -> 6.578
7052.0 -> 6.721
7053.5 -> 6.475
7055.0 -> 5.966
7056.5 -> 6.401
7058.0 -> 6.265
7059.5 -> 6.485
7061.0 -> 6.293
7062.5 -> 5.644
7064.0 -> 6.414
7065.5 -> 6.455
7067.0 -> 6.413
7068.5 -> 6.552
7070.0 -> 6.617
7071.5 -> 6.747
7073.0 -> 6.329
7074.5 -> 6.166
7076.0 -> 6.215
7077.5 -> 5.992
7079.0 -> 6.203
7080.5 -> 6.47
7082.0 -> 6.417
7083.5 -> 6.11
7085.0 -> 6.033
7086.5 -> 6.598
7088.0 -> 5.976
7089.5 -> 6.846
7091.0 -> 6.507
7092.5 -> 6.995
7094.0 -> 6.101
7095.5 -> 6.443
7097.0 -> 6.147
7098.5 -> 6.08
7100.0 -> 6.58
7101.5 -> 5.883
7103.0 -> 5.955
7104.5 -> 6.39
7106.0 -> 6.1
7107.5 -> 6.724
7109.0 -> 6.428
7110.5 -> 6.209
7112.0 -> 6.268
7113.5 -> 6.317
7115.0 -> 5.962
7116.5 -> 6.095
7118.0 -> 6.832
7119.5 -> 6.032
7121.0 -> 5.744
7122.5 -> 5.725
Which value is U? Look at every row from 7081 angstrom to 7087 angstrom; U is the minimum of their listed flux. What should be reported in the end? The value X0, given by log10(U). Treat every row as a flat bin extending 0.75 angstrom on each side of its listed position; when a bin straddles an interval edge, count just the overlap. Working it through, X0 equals 0.781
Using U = 6.033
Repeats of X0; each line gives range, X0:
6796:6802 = 0.830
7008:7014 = 0.784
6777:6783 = 0.807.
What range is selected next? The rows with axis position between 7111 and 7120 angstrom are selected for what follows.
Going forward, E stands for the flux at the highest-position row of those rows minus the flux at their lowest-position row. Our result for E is -0.24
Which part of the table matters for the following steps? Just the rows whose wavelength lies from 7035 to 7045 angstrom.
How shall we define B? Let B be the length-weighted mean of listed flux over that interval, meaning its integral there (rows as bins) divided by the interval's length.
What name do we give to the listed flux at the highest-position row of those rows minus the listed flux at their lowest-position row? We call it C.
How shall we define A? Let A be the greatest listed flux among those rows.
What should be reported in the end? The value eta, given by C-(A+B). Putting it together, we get -13.8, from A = 7.076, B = 6.48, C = -0.24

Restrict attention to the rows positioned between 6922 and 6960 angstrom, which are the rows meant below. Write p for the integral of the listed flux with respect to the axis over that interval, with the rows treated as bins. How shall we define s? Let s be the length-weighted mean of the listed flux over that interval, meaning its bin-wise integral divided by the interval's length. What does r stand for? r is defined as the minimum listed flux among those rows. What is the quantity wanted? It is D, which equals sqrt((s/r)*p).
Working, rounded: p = 245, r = 5.581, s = 6.45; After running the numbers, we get 16.8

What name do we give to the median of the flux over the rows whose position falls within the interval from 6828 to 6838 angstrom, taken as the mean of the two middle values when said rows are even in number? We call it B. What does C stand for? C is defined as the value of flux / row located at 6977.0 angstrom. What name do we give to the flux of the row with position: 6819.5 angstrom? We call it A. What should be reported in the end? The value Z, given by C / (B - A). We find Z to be -11.3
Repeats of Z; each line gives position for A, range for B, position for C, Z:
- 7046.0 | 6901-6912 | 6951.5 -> -81.4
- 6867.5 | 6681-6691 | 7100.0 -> -13.2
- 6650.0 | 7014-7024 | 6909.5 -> -13.8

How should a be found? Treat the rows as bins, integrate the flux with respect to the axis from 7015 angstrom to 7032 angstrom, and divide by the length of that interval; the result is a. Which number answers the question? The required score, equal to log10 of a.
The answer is 0.826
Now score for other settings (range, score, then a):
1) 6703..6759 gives 0.826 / 6.7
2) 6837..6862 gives 0.830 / 6.8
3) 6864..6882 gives 0.816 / 6.5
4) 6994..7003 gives 0.812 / 6.5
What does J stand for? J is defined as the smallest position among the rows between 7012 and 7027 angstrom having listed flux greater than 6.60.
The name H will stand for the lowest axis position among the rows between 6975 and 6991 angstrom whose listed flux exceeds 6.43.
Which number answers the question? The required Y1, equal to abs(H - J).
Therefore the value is 42.0 angstrom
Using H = 6975.5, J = 7017.5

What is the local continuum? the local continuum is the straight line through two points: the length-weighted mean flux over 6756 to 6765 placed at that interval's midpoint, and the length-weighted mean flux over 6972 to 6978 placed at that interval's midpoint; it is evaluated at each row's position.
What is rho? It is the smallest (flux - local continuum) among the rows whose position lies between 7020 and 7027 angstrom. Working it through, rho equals -0.27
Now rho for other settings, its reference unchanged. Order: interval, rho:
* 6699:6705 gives -0.59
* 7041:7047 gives -0.44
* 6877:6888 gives -0.63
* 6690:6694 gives -0.26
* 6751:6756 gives -0.22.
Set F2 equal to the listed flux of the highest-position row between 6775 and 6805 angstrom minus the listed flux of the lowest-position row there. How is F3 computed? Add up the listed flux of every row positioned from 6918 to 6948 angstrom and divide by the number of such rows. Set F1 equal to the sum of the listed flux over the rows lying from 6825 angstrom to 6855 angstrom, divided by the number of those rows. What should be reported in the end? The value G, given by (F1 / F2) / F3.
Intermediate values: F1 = 6.5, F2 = 0.38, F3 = 6.45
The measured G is 2.7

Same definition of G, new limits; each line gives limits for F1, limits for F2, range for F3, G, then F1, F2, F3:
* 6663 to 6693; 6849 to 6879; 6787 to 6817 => -1.1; 6.8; -0.91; 6.76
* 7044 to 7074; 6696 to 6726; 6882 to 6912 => -1.1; 6.4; -0.86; 6.59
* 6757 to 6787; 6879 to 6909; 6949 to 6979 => -1.8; 6.7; -0.58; 6.44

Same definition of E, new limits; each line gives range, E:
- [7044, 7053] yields 0.50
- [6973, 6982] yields -0.09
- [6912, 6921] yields -0.74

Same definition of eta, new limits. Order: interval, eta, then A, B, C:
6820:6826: -14.0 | 6.948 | 6.63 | -0.46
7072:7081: -12.6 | 6.47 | 6.24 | 0.14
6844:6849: -13.4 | 6.87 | 6.68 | 0.15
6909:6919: -14.5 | 7.345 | 6.79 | -0.33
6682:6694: -13.4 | 7.407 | 6.85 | 0.90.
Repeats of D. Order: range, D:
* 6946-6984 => 16.9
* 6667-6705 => 16.8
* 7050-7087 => 16.2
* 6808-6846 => 16.5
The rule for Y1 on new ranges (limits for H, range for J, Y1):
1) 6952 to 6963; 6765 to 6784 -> 181.5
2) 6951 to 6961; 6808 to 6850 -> 141.0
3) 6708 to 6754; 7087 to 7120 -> 381.0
